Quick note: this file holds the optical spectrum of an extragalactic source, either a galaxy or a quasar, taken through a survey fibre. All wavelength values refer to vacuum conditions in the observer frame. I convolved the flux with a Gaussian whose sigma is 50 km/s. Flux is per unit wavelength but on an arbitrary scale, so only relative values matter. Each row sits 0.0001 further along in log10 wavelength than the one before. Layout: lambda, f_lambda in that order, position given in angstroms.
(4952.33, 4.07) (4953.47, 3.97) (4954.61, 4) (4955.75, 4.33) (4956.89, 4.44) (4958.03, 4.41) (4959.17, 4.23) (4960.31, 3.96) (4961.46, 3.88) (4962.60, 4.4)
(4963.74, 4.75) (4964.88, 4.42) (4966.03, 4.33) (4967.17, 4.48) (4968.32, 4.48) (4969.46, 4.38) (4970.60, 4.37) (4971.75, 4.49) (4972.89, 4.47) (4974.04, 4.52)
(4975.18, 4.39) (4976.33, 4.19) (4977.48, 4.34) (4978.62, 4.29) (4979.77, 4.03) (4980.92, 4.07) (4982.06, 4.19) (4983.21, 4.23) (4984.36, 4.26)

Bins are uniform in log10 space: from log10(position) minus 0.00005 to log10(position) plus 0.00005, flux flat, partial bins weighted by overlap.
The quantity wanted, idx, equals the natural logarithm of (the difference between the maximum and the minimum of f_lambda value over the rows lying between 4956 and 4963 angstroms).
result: -0.58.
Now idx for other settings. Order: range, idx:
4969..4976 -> -1.90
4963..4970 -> -0.87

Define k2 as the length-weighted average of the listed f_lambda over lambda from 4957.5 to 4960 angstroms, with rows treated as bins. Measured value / 4.29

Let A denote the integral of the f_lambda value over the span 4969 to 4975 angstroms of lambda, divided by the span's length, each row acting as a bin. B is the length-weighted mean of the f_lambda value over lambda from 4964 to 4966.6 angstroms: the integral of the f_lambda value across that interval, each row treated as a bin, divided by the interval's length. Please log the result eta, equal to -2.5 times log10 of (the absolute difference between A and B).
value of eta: 3.8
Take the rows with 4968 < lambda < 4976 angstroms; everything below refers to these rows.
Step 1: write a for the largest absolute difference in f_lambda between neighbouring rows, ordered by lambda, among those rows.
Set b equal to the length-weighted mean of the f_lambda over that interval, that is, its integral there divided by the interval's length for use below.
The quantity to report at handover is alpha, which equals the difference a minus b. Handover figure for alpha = -4.3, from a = 0.13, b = 4.44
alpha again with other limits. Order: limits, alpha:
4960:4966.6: -3.8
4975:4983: -3.9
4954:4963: -3.7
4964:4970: -4.3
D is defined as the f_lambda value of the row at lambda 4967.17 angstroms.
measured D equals 4.48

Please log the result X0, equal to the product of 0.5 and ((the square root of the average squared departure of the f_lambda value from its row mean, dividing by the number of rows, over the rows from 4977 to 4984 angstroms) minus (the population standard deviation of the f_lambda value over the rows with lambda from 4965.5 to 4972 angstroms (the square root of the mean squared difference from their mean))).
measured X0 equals 0.02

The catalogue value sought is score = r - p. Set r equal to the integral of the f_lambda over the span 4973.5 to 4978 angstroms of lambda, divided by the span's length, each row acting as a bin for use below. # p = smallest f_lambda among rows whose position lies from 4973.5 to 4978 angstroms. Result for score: 0.17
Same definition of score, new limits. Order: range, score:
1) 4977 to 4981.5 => 0.16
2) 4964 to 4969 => 0.11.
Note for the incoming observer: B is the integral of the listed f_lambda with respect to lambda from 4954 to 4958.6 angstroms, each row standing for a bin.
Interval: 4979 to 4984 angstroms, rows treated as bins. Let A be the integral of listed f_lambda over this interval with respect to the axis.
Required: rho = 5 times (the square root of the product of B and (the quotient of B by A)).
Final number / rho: 22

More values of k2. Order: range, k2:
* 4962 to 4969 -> 4.47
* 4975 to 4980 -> 4.25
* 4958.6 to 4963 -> 4.10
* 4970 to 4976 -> 4.44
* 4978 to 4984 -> 4.17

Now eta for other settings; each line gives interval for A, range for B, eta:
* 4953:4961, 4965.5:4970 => 1.6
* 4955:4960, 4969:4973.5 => 2.5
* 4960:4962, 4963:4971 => 0.6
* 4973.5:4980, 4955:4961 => 3.3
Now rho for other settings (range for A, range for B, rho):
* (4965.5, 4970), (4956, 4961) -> 24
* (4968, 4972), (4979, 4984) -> 25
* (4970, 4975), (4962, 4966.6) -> 22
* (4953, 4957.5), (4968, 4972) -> 20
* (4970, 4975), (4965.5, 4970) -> 21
